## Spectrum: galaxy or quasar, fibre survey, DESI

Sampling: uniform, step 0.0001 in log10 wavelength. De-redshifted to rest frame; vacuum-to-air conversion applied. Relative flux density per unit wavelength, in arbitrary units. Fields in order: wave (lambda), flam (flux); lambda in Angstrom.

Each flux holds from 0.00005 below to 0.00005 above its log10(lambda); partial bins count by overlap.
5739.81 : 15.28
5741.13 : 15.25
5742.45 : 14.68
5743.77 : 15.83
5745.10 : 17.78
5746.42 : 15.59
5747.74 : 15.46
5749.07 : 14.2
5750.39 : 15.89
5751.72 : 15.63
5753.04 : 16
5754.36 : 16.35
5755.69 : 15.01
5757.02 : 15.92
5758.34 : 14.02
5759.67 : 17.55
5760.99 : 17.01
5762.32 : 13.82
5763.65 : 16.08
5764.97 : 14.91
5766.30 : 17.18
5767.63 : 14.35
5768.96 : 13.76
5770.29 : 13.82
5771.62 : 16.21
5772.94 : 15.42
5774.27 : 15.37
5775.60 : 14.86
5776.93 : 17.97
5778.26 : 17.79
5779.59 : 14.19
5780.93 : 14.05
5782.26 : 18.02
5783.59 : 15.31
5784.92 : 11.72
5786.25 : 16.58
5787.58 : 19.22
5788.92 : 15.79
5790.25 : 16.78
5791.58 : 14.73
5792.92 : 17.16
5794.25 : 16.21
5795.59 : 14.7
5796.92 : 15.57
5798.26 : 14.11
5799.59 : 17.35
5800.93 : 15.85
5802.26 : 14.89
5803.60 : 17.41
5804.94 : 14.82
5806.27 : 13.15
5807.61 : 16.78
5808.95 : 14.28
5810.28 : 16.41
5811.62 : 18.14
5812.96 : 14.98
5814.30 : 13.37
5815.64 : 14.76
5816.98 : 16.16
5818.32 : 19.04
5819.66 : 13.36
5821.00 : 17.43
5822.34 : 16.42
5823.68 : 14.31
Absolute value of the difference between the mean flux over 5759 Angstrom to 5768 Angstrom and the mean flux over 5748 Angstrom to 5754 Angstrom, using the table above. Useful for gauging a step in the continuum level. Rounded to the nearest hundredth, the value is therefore 0.41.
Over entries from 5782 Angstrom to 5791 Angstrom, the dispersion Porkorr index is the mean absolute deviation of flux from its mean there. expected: 1.7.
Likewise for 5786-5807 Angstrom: 1.2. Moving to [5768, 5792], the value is 1.5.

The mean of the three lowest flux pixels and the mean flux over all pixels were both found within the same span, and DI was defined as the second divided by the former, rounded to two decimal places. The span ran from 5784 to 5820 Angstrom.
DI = 1.23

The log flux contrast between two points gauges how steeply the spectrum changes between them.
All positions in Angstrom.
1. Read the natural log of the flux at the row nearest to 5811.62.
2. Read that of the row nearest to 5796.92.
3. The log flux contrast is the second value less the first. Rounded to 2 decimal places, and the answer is -0.15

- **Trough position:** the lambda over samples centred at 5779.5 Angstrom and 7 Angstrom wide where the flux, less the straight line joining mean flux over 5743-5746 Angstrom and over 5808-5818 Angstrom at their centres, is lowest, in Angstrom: 5780.93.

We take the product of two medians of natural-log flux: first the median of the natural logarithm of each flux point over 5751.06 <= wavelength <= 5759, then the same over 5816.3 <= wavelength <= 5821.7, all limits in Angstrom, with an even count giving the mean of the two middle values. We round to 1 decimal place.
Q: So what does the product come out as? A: 7.8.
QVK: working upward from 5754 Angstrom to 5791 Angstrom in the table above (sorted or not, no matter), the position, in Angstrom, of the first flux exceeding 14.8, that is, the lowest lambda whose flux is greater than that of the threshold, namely 5754.36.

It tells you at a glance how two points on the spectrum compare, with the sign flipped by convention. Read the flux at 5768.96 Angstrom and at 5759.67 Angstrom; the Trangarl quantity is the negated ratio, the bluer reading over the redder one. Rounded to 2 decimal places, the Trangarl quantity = -1.28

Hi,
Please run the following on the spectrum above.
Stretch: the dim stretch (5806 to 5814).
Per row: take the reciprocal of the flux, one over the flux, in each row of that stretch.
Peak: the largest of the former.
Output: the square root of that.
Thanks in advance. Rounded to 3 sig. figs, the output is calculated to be 0.276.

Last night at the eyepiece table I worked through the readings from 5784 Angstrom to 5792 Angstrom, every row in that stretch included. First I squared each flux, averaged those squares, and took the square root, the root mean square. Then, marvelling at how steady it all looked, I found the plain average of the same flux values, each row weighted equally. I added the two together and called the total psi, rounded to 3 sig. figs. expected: 31.8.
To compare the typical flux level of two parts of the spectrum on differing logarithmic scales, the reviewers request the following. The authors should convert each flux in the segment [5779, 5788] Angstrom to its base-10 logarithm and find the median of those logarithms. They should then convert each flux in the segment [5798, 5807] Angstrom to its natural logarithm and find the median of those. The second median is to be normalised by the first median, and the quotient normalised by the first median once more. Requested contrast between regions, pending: 1.92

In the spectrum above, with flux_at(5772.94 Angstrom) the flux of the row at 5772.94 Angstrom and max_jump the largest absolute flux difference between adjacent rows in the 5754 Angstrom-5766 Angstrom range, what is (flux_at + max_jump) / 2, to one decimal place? 9.5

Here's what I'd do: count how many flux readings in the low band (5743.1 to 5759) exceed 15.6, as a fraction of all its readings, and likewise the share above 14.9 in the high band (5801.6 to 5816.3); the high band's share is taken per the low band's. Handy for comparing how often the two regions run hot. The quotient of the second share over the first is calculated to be 0.78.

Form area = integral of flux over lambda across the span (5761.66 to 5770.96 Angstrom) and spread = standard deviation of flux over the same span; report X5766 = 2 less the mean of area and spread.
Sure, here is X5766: -68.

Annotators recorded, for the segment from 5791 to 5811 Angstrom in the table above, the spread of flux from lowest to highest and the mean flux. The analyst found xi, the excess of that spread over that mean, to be -11.3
